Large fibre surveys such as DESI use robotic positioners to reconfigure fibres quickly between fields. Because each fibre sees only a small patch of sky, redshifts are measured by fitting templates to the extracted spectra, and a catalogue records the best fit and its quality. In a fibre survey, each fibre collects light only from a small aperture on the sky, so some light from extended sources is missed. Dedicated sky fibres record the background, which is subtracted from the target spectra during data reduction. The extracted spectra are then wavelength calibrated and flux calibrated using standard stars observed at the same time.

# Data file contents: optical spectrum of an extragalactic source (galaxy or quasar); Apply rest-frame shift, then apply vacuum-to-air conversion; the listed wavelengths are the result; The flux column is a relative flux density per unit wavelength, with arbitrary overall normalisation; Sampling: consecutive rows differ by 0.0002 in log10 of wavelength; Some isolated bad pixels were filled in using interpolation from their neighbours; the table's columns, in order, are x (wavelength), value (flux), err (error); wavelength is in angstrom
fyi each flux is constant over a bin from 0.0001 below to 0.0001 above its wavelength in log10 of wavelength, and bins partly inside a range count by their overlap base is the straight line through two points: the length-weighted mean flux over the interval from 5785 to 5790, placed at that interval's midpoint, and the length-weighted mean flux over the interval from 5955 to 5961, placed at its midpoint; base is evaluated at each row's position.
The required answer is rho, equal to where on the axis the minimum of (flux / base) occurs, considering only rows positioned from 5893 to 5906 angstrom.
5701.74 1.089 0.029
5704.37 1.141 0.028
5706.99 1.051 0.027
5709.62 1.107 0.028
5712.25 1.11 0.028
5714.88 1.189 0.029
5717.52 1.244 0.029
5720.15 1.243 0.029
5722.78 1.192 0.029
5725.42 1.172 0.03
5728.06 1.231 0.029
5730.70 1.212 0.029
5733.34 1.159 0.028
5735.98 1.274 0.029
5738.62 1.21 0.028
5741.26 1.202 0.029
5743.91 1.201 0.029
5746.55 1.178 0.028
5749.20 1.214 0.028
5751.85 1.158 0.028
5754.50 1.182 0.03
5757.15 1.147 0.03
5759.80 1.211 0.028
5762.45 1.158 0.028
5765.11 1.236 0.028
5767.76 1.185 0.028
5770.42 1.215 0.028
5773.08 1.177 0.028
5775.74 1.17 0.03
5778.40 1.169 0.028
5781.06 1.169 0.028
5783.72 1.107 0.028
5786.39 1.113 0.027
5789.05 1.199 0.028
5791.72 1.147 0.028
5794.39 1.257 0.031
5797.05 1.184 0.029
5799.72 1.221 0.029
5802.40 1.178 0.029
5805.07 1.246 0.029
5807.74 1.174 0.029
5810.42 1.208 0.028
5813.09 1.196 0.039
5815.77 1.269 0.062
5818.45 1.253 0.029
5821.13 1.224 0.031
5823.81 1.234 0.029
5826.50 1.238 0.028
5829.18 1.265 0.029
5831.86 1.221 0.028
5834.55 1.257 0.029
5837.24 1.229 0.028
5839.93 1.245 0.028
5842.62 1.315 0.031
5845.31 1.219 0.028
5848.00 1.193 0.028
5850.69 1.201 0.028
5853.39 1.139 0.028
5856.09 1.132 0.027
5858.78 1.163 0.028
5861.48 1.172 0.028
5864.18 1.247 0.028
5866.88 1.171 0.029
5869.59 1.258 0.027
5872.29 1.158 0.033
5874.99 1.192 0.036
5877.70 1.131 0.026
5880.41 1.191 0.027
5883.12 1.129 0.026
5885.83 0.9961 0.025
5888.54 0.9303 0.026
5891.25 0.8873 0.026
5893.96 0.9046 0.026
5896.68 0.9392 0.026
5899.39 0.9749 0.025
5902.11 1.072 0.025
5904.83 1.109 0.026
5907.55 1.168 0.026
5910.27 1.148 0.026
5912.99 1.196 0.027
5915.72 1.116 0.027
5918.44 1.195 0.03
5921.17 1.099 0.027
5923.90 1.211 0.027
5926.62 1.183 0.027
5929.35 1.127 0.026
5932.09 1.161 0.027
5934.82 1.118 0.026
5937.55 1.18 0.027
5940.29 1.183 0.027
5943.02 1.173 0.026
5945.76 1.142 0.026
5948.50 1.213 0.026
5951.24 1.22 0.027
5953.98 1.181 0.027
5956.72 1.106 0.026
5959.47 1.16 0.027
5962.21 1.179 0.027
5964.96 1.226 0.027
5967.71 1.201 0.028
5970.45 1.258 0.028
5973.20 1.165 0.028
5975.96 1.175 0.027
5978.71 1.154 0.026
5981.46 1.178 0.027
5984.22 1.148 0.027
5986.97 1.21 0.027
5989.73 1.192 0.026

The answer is 5893.96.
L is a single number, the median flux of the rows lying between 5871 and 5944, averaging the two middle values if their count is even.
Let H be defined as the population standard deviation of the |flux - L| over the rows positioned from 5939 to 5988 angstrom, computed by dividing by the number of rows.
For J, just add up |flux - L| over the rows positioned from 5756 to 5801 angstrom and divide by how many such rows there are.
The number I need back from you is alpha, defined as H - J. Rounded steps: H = 0.030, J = 0.054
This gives -0.024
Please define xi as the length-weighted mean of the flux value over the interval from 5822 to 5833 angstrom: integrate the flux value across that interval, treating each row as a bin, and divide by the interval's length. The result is 1.24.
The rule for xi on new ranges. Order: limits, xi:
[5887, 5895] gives 0.91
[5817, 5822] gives 1.24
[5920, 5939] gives 1.15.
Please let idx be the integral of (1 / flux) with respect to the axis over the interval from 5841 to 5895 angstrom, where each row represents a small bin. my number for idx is 48.0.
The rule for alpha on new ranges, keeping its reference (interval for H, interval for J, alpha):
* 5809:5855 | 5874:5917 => -0.056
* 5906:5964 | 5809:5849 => -0.083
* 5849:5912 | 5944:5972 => 0.013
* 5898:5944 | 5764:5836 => -0.042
